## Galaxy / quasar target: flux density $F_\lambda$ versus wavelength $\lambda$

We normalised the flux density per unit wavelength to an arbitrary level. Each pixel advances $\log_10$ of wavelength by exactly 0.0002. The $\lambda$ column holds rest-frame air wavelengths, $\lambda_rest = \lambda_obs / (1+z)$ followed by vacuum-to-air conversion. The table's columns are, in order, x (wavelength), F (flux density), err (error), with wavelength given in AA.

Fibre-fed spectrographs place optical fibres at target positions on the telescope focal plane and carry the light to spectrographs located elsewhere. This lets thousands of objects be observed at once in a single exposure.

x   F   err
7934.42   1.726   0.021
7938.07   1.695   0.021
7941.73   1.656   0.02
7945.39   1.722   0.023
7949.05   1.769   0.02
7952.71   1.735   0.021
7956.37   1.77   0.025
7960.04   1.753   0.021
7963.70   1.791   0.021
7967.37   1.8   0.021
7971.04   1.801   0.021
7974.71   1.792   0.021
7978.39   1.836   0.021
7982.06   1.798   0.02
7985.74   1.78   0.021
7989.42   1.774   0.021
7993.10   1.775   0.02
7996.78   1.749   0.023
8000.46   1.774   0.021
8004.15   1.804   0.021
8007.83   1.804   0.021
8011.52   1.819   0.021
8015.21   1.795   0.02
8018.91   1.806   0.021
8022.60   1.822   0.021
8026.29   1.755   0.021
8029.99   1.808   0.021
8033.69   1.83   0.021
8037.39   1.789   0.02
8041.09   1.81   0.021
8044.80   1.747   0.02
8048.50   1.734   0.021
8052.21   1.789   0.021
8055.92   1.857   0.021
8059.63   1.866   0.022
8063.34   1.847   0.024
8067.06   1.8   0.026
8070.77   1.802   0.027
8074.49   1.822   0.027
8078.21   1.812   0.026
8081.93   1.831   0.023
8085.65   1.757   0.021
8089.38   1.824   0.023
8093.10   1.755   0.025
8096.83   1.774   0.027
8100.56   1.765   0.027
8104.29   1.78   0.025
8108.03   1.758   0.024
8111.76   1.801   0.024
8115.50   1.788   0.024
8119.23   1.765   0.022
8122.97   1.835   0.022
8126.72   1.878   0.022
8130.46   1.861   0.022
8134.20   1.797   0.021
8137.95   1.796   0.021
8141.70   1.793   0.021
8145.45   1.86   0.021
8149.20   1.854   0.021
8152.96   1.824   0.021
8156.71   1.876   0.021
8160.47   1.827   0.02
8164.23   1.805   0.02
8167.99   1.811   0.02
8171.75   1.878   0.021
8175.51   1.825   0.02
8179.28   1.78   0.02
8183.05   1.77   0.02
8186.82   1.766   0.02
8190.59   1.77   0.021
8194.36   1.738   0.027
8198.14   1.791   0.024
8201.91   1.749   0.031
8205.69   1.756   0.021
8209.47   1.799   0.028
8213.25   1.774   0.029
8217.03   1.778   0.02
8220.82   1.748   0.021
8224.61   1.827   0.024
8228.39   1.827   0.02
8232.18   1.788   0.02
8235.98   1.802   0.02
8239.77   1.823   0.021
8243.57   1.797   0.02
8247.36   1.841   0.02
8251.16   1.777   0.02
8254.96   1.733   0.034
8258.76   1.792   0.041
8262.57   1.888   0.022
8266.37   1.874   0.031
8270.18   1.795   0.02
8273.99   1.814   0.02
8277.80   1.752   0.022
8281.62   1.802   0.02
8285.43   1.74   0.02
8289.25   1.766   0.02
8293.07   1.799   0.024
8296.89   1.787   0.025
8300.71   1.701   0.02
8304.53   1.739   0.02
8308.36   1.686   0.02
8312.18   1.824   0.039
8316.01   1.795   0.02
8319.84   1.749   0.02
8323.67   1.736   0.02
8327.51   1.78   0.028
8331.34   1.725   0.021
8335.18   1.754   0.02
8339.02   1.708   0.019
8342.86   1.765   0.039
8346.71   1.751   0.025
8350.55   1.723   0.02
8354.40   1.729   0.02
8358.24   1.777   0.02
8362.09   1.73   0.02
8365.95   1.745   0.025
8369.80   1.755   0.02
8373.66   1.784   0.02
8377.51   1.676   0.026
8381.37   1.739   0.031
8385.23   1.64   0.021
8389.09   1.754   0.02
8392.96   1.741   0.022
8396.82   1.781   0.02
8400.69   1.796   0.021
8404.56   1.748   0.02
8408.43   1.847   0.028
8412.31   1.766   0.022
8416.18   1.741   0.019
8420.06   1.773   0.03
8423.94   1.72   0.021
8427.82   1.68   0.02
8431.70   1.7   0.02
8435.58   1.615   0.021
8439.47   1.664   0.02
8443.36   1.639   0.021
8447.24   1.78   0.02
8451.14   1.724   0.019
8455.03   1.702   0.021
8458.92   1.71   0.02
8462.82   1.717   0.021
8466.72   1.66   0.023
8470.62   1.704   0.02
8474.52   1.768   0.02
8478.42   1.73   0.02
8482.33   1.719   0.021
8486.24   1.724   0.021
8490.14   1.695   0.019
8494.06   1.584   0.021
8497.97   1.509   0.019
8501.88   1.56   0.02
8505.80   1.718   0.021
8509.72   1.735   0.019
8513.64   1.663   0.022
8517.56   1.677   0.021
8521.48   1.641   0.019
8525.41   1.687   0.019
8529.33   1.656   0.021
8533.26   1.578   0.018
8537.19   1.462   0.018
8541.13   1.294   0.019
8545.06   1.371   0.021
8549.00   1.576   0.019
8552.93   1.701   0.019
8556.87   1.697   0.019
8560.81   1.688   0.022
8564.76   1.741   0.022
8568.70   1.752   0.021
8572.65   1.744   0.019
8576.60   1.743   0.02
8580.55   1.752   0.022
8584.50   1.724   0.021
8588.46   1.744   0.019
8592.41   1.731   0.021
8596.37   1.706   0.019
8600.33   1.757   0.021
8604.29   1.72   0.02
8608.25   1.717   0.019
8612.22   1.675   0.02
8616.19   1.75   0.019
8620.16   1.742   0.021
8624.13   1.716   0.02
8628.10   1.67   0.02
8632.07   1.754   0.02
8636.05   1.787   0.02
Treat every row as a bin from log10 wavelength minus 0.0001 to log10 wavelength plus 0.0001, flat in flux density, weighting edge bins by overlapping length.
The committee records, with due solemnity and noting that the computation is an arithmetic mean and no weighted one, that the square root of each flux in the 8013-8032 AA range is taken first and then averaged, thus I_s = 1.34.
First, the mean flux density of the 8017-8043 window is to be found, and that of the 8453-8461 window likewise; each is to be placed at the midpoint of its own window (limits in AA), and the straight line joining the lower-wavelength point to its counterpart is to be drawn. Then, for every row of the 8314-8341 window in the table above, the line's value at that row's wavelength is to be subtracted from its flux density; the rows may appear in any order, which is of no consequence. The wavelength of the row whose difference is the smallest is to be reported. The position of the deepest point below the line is 8339.02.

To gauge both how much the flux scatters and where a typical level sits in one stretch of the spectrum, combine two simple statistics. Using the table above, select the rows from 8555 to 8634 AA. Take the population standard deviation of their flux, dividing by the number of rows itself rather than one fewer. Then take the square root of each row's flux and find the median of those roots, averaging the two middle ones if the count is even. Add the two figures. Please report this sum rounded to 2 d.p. 1.34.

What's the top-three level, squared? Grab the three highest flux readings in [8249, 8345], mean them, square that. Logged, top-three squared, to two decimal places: 3.47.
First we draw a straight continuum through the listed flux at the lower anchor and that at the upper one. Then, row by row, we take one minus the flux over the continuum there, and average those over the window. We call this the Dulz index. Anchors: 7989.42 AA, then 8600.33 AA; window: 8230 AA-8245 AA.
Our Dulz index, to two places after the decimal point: -0.02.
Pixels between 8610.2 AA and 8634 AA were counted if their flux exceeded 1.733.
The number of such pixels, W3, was 3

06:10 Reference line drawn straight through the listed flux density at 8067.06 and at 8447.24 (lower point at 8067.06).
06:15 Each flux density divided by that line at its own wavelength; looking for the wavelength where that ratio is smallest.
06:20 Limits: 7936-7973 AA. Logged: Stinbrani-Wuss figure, 7941.73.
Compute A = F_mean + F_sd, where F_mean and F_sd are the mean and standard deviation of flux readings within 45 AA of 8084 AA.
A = 1.84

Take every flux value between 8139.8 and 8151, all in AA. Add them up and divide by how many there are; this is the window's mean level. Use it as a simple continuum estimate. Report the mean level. 1.84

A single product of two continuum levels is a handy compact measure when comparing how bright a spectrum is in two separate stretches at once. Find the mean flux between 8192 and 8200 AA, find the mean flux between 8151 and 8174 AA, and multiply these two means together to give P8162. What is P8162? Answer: 3.24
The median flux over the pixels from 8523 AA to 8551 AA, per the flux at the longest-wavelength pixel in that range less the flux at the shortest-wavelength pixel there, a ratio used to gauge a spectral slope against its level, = -14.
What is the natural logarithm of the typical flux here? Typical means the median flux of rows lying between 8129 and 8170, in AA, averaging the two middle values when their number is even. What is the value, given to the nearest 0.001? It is 0.601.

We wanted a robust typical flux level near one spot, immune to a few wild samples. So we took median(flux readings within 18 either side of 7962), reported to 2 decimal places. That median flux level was 1.78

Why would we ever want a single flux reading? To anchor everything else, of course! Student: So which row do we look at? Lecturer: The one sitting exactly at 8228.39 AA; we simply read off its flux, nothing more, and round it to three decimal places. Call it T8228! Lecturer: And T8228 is 1.827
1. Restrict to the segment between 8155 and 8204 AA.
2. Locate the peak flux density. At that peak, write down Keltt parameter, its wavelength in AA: 8171.75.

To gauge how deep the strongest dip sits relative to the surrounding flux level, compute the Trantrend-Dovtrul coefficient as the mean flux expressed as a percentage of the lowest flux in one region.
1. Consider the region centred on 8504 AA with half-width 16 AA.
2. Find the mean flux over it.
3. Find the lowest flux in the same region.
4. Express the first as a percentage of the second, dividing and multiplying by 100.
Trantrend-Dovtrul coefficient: 109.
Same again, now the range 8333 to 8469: 107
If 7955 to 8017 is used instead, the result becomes 102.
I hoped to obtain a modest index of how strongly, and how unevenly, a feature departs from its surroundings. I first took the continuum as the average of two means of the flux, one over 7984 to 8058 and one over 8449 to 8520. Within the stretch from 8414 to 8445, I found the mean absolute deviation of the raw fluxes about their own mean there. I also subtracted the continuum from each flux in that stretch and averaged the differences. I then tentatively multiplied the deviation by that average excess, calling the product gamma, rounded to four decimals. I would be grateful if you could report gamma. -0.0019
